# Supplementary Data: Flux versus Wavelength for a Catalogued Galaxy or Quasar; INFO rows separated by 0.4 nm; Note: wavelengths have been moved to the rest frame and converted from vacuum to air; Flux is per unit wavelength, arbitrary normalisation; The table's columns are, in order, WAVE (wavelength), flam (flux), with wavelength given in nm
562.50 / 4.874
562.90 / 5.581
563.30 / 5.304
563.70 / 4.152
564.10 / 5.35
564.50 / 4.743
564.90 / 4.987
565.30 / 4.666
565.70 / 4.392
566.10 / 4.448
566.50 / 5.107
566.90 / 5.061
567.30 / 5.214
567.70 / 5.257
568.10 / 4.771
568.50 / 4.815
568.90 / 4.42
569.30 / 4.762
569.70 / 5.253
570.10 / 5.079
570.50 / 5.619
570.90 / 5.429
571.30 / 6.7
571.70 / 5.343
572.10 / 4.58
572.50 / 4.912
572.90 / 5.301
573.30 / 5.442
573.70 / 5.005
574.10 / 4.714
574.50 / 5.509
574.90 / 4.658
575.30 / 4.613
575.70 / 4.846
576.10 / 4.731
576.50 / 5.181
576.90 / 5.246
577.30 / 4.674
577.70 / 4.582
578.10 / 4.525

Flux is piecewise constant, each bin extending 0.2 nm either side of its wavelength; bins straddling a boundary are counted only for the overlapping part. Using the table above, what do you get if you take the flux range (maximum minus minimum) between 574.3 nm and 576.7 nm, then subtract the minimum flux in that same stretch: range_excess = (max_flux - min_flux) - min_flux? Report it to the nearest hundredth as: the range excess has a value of -3.72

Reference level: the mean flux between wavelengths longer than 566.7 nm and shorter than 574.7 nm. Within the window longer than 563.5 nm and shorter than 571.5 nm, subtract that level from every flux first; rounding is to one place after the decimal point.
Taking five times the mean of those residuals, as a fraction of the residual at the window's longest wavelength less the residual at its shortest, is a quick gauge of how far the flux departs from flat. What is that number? -0.3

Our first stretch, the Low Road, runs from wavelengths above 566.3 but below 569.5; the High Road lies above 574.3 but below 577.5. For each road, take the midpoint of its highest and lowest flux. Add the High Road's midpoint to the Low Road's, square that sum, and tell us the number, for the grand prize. 98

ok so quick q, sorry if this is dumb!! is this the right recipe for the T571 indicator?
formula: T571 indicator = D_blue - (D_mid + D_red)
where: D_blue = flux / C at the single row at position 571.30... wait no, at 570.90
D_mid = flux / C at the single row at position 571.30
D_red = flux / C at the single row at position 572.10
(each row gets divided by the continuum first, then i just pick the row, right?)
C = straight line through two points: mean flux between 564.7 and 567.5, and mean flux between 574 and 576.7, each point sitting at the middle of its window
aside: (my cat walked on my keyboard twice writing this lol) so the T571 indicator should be -1.20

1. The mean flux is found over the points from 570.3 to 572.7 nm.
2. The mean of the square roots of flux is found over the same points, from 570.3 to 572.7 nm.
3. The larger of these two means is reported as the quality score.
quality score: 5.43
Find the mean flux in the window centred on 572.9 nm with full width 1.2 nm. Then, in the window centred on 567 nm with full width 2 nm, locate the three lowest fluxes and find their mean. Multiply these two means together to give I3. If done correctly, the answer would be 25.4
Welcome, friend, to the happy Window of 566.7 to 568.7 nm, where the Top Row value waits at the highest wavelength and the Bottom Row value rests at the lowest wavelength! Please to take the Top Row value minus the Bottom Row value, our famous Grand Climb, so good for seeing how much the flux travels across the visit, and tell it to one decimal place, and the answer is -0.2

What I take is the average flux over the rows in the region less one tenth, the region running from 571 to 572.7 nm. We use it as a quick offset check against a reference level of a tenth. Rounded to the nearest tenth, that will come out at 5.3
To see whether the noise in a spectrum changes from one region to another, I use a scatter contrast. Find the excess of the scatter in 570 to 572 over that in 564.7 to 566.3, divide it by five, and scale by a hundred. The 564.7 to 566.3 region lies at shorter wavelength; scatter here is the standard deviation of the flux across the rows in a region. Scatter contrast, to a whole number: 7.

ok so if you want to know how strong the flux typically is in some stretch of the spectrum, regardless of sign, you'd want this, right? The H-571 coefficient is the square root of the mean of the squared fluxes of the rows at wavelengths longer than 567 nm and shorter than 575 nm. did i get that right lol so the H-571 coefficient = 5.16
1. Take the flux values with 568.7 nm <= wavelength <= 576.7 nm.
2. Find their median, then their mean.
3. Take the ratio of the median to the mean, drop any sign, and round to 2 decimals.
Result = 0.99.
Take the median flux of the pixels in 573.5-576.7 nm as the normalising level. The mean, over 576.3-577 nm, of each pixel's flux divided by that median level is 1.09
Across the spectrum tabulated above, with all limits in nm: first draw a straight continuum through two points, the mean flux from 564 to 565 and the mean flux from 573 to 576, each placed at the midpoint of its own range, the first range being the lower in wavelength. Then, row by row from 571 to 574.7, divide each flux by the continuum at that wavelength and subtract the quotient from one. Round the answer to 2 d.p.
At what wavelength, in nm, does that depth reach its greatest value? 572.10 nm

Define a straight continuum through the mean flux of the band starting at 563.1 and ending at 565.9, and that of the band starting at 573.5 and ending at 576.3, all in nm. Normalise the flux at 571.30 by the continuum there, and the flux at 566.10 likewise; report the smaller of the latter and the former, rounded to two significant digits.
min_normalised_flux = 0.92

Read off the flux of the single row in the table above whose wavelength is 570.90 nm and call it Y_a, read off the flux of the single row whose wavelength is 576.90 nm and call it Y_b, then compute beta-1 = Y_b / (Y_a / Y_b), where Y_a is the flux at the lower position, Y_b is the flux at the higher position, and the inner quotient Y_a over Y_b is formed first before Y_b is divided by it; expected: 5.07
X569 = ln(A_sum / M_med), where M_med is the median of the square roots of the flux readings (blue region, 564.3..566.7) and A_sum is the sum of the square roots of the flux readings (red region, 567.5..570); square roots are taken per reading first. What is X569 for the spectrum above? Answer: 1.81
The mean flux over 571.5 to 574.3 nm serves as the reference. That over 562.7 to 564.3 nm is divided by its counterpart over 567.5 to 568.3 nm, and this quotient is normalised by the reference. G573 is 0.202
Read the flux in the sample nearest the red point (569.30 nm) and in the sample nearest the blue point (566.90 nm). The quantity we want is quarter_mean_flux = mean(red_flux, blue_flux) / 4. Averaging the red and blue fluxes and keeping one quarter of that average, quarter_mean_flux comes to 1.23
